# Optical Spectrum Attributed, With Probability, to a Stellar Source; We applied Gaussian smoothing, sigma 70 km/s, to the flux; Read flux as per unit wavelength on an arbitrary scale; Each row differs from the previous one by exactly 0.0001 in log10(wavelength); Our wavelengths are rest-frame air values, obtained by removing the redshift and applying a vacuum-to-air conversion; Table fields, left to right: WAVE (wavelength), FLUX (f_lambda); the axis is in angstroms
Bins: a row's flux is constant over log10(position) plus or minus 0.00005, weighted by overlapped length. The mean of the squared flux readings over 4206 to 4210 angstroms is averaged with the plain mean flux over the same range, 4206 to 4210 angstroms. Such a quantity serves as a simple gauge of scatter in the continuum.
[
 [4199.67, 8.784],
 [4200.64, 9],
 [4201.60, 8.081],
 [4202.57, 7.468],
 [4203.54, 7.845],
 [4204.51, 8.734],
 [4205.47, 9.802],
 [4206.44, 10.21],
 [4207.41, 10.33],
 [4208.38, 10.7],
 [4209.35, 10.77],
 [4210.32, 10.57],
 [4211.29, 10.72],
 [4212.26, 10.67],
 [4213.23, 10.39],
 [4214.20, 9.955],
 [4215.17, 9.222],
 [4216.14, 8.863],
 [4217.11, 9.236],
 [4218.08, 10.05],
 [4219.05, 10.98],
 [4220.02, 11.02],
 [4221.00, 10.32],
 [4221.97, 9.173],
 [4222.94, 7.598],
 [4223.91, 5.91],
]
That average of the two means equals 60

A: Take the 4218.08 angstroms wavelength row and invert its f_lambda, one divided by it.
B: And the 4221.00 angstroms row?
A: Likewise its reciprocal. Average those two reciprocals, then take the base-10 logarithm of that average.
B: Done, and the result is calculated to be -1.01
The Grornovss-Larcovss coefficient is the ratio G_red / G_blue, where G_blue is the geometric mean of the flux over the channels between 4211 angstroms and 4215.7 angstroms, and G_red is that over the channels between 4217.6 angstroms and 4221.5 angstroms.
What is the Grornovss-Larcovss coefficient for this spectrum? 1.0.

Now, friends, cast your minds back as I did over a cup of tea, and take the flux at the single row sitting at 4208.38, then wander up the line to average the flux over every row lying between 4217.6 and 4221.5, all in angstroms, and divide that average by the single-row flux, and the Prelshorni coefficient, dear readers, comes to 0.99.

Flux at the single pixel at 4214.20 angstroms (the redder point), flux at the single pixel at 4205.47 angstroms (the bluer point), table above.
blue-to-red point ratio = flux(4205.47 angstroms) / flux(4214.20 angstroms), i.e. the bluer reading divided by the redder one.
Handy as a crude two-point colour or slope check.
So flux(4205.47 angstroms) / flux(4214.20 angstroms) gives 0.98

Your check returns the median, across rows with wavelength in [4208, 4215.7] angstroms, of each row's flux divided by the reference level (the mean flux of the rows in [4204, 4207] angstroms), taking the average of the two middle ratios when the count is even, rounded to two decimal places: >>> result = 1.11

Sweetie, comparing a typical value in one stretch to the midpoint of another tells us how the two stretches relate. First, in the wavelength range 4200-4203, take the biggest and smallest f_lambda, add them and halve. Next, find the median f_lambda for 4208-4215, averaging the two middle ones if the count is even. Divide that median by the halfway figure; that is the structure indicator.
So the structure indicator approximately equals 1.3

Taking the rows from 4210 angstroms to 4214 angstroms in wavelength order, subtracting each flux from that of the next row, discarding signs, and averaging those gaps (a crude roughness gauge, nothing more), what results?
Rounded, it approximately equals 0.16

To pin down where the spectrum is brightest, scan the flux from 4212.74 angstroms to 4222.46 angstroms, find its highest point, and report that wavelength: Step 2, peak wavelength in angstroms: 4220.02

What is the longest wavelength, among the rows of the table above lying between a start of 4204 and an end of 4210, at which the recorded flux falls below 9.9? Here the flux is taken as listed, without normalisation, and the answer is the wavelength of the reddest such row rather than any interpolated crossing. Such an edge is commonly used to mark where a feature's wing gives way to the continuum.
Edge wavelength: 4205.47 angstroms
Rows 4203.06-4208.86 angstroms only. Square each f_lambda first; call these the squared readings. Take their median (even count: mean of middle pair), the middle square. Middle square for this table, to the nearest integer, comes 100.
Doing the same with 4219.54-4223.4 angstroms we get 95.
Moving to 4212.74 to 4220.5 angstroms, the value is 100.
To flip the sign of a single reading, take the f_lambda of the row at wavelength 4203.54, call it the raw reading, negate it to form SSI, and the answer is -7.8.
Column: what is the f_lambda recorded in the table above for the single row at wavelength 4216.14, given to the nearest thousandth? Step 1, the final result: 8.863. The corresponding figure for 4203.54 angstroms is 7.845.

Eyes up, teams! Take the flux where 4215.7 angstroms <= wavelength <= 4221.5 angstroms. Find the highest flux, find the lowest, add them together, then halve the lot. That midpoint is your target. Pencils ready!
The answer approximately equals 9.9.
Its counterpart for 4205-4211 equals 10.3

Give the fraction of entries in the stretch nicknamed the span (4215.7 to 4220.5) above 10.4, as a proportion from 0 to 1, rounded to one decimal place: 0.4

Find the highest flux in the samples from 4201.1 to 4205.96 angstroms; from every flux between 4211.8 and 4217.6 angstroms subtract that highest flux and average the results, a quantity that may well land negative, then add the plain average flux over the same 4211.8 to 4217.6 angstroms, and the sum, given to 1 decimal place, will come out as 9.6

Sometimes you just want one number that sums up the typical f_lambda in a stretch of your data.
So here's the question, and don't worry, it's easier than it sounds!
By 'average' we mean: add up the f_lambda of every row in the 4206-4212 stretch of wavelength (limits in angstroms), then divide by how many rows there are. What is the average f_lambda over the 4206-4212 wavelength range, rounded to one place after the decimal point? 10.5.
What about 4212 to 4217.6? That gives 9.7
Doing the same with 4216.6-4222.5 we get 10.1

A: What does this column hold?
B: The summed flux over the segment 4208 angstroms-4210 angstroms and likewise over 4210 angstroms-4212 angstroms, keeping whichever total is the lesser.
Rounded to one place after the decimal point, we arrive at 21.3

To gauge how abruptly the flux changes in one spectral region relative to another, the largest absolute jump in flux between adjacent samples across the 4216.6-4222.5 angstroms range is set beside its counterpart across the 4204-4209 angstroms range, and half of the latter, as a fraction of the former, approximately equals 0.5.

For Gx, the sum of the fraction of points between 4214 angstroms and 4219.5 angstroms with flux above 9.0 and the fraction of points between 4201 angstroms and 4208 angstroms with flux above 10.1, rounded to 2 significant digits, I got 1.1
